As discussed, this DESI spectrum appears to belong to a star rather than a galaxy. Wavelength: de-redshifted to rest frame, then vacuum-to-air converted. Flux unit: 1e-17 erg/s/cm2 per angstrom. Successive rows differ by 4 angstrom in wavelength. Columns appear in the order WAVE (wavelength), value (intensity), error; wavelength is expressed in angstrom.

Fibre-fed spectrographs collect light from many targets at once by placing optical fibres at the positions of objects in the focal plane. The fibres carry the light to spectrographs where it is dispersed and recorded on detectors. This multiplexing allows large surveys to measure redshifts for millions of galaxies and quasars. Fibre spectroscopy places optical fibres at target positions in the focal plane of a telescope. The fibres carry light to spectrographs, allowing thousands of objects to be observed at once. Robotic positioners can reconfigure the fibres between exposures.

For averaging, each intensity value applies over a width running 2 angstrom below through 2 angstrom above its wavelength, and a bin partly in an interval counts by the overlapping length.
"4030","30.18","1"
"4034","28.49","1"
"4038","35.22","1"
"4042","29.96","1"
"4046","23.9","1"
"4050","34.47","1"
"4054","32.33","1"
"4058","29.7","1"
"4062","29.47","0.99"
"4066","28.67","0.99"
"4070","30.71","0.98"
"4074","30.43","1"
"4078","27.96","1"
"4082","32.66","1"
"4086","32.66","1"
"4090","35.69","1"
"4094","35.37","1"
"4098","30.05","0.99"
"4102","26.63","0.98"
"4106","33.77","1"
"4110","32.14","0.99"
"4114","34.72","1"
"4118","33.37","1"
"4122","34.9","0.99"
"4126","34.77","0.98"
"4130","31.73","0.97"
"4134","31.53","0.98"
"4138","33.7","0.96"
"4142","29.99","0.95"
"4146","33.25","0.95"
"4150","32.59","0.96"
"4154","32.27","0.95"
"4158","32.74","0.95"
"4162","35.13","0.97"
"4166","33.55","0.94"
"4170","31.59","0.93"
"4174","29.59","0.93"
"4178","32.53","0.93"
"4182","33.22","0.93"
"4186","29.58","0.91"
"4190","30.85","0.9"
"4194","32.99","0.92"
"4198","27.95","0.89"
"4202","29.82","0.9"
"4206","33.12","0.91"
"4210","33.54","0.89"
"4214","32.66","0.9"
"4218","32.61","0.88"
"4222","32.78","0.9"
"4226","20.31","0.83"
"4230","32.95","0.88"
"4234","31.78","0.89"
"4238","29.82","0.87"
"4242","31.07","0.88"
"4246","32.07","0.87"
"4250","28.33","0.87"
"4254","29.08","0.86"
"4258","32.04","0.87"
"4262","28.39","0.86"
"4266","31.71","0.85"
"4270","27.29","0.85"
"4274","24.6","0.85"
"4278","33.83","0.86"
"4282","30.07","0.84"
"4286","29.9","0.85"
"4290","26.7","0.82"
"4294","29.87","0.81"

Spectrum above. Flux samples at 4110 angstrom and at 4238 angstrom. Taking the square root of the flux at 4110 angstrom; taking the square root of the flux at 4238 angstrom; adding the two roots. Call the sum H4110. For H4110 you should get 11.1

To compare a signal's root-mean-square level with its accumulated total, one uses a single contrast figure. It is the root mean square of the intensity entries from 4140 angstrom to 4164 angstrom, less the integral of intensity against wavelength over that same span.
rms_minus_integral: -751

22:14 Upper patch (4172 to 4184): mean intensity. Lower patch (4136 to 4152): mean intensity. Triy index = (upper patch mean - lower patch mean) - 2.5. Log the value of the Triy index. -3.1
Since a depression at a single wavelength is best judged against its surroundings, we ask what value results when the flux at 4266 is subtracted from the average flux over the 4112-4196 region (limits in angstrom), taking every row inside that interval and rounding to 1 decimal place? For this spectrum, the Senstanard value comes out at 0.9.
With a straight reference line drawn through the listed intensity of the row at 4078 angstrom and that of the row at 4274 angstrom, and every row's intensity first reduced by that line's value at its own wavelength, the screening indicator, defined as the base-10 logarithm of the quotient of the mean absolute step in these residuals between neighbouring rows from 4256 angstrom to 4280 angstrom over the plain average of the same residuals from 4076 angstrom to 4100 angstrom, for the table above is 0.0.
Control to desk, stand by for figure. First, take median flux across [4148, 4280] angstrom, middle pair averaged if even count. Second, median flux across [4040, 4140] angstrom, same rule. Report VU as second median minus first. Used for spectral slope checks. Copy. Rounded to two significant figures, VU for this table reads 0.10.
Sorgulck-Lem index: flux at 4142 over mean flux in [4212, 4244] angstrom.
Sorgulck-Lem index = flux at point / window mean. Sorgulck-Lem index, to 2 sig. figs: 0.98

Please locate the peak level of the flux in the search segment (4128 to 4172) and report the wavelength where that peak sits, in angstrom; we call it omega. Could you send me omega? 4162 angstrom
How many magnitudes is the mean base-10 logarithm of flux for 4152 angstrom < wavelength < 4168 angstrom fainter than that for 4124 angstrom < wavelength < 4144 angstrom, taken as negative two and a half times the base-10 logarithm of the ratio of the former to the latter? -0.010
